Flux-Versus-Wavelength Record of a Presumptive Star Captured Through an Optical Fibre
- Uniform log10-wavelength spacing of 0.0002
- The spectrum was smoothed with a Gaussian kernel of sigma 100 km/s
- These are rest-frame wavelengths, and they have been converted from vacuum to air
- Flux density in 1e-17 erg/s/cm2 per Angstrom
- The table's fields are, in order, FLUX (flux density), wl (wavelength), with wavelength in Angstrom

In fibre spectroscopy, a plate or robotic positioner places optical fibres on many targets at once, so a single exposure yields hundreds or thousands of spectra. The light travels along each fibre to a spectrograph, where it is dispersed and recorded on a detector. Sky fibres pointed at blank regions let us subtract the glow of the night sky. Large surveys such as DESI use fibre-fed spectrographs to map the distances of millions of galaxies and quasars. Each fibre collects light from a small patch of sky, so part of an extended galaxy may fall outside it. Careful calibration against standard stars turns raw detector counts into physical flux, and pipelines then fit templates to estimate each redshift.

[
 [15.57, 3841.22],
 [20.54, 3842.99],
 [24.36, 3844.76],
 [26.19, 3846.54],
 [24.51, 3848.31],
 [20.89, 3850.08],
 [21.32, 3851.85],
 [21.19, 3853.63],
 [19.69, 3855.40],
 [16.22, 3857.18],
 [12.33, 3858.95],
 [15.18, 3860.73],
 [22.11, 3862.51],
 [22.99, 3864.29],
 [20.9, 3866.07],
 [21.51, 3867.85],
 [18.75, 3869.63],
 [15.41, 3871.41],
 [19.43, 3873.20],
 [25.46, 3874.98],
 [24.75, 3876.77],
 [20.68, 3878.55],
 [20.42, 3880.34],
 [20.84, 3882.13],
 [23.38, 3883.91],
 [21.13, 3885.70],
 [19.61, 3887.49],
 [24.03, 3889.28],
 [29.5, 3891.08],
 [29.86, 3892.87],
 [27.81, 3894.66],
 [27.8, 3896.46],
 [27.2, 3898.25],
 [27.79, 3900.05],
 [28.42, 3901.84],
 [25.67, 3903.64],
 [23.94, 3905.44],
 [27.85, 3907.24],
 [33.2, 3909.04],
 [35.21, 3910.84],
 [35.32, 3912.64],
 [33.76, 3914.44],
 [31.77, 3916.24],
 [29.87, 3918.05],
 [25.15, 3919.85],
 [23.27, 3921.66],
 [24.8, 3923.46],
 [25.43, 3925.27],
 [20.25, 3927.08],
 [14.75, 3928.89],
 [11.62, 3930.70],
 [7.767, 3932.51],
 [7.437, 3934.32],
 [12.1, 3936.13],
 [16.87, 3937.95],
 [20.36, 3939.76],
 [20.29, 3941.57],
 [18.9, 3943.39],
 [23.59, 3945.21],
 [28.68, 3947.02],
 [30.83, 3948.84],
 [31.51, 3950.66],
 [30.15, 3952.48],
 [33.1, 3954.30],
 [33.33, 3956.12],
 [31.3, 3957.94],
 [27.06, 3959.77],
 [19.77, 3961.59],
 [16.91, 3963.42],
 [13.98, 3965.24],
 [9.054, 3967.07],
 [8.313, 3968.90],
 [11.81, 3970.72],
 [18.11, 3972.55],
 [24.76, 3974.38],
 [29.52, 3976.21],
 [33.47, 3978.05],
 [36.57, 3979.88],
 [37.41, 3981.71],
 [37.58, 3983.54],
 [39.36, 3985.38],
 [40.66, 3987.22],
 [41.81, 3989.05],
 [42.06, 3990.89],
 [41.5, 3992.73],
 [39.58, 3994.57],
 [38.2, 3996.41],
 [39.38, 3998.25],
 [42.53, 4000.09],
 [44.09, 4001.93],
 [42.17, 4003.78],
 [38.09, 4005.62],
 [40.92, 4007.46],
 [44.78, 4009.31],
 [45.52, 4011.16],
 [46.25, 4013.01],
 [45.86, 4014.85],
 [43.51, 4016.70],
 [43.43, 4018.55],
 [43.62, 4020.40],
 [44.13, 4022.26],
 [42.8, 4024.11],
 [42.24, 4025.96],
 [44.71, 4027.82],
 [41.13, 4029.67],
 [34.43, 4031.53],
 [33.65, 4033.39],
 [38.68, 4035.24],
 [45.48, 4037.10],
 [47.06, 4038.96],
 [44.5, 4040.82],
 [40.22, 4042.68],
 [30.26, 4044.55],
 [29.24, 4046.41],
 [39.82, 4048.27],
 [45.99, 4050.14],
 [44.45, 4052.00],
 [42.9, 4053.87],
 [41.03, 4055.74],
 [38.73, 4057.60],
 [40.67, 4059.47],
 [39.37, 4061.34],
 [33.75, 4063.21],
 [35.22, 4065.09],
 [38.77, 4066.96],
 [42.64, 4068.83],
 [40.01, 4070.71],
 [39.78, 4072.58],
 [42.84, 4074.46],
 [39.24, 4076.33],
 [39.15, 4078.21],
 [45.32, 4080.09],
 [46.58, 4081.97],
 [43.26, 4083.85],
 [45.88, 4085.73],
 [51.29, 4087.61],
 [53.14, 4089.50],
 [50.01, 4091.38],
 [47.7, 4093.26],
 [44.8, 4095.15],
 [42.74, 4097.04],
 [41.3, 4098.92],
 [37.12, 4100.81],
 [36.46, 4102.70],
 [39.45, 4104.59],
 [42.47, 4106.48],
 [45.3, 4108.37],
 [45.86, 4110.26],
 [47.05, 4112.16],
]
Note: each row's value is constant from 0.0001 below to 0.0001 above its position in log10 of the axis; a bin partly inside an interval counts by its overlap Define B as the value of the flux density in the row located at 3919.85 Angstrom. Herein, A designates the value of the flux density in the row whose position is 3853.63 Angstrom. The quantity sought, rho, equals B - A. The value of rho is 4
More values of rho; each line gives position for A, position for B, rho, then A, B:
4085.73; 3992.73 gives -4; 45.88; 41.5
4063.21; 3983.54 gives 4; 33.75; 37.58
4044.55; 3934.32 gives -23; 30.26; 7.437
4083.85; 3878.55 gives -23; 43.26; 20.68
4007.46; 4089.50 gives 12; 40.92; 53.14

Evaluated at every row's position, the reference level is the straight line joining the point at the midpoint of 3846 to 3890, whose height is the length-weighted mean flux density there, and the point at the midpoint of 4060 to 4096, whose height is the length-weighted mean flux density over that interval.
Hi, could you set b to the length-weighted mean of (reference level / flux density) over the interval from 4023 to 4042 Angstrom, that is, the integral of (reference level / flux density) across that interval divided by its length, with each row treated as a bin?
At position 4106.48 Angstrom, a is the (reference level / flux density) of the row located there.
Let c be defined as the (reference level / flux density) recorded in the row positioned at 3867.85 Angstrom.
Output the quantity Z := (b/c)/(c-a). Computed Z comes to -8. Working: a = 1.09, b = 0.93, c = 0.96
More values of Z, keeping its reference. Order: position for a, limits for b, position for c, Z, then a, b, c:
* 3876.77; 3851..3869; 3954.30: 41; 0.87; 1.06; 0.90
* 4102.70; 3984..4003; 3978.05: -3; 1.25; 0.83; 0.97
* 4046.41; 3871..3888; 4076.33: -4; 1.36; 1.05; 1.09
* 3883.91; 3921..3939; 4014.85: -15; 0.96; 2.01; 0.79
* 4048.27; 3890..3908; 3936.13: 0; 1.00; 0.88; 2.31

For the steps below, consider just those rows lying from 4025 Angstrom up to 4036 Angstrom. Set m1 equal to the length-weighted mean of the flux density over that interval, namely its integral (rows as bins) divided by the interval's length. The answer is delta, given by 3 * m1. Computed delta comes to 118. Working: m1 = 39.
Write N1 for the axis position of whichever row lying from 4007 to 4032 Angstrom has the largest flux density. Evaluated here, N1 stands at 4013.01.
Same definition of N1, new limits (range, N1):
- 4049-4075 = 4050.14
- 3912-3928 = 3912.64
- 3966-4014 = 4013.01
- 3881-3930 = 3912.64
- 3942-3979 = 3978.05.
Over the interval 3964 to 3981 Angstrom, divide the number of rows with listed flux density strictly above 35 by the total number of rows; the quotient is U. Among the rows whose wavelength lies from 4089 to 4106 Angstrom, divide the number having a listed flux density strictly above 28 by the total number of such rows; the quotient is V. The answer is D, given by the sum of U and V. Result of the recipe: 1.1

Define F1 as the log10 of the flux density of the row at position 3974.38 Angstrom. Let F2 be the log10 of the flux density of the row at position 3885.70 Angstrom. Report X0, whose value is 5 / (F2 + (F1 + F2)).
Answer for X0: 1.24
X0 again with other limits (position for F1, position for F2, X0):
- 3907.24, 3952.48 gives 1.14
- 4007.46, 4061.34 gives 1.04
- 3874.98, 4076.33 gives 1.09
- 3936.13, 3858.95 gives 1.53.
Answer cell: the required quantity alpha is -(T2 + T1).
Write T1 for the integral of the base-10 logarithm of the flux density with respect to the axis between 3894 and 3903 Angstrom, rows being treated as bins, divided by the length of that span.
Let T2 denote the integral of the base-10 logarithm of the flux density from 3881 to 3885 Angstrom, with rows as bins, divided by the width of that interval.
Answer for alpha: -2.79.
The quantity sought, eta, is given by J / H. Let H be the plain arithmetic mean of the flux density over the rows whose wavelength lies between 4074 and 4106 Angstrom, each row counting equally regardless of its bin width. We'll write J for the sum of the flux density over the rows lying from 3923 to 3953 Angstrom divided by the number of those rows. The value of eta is 0.46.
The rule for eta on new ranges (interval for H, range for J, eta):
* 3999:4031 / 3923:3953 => 0.47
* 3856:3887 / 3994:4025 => 2.12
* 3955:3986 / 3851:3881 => 0.79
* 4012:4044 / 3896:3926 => 0.67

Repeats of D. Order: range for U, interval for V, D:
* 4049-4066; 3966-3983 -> 1.3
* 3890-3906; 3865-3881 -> 0.0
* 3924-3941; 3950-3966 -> 0.6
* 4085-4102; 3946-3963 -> 1.8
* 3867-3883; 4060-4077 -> 1.0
